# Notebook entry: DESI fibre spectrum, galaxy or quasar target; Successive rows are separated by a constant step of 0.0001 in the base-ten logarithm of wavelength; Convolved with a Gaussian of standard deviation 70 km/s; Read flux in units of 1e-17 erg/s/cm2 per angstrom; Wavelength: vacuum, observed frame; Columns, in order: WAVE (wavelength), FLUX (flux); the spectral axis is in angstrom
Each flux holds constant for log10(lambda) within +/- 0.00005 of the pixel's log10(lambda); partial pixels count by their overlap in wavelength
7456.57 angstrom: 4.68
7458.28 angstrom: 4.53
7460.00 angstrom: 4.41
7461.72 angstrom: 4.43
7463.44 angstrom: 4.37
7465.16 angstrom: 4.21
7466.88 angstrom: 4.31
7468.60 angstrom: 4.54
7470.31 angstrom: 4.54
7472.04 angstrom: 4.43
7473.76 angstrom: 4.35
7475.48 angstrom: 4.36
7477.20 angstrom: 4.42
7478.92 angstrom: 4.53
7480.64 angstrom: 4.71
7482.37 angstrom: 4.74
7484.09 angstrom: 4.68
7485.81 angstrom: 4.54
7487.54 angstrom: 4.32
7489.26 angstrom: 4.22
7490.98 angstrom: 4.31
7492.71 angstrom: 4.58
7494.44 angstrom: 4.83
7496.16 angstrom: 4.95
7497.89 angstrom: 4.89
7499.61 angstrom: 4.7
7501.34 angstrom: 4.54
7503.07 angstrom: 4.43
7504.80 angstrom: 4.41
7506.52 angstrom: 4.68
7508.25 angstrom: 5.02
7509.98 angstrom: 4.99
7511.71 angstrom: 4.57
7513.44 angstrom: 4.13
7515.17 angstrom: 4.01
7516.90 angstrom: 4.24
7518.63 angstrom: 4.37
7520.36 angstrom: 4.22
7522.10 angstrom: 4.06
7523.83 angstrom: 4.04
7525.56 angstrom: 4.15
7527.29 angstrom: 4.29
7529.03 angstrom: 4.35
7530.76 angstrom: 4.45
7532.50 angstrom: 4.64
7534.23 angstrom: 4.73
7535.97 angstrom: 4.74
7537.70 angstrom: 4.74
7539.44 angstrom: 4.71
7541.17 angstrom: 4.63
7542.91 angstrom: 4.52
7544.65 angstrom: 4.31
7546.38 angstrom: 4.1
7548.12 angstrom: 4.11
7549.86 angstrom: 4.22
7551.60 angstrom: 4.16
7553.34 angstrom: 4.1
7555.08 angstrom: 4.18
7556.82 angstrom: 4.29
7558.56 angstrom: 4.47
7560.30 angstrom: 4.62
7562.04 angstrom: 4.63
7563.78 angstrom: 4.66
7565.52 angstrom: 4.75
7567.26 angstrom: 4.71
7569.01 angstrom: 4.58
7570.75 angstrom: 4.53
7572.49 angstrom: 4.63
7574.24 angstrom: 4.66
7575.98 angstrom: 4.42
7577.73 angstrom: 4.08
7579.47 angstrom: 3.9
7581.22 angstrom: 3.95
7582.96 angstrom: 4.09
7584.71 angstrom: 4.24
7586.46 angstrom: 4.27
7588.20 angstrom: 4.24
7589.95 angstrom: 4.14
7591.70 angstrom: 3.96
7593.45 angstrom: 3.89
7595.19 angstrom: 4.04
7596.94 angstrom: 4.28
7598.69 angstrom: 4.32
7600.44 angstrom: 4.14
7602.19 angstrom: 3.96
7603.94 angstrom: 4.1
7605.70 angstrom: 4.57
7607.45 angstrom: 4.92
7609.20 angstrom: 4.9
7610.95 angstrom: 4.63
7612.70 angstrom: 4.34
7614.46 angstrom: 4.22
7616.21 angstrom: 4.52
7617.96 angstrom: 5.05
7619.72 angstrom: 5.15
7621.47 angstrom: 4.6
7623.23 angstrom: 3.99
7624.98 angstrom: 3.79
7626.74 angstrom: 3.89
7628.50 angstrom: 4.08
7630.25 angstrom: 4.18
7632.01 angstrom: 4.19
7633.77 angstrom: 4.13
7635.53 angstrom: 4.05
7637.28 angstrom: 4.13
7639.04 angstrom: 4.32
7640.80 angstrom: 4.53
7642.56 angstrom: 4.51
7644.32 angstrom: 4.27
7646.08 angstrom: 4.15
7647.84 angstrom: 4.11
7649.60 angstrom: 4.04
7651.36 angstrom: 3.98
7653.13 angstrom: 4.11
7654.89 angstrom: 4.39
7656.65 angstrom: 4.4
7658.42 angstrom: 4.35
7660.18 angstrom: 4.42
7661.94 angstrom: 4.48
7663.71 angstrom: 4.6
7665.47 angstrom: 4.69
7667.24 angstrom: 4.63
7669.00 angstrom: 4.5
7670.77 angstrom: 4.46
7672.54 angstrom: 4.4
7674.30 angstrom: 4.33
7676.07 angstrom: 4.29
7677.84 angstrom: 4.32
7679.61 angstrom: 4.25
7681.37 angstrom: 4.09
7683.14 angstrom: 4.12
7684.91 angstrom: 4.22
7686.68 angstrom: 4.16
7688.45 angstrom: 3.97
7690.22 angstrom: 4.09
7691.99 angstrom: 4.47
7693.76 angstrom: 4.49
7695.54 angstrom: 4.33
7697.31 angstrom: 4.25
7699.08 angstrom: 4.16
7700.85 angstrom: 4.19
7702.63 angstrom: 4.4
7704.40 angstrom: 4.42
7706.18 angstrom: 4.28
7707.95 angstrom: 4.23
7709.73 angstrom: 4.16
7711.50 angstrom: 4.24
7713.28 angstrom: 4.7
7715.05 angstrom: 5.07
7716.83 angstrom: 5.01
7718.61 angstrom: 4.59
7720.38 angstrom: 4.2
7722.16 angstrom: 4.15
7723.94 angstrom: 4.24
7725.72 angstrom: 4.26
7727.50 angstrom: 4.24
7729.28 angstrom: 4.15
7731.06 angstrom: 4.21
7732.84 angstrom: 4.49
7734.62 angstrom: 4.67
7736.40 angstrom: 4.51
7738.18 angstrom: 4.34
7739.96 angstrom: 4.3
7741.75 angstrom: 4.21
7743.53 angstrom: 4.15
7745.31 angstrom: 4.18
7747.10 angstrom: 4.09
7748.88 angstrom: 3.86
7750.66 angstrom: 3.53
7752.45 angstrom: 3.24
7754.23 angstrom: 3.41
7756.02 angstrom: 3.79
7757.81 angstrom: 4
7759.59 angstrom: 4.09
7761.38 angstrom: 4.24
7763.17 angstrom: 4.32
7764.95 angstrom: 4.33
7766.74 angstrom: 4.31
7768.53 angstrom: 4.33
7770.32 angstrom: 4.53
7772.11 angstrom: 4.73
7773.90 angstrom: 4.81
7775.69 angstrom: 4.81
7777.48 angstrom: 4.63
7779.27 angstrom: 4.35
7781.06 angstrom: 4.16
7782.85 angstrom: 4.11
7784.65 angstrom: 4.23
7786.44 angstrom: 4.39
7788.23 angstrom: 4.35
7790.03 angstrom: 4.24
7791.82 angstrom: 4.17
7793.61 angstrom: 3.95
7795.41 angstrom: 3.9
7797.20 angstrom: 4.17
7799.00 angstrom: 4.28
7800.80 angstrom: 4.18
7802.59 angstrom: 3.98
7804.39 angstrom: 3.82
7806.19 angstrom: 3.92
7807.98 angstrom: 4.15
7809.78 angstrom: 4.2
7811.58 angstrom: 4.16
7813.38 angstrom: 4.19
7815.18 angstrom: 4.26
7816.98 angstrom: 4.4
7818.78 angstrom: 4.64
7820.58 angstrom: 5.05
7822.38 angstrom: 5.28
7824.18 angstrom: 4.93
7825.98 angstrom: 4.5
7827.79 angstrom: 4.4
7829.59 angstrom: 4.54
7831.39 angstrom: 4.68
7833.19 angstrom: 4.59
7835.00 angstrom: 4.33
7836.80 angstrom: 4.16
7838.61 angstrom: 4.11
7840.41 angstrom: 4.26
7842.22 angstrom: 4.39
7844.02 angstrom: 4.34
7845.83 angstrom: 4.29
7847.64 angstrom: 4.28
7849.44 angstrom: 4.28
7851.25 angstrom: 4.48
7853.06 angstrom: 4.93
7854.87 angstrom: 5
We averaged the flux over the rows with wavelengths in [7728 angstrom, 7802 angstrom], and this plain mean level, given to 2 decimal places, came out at 4.21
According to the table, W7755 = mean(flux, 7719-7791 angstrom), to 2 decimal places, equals 4.23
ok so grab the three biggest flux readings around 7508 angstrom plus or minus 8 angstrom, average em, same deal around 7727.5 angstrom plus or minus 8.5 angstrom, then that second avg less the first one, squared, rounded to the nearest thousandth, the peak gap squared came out 0.179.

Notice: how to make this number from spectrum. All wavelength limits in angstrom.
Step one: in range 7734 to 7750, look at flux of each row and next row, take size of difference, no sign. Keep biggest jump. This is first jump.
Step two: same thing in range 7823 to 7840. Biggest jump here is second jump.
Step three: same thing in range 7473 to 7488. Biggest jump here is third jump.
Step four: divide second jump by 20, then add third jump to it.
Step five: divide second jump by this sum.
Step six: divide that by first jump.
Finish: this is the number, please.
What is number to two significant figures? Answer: 7.7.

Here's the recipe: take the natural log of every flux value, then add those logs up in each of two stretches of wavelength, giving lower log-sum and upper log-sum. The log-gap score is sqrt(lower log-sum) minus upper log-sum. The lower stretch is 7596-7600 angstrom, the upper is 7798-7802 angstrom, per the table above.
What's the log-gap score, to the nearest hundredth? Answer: -1.18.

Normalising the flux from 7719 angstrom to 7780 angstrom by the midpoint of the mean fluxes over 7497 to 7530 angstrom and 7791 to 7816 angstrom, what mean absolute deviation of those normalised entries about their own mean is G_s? 0.0571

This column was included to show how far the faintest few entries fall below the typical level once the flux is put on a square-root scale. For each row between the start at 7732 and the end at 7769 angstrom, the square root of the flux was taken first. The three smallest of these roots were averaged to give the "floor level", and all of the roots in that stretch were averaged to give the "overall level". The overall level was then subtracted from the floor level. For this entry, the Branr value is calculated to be -0.18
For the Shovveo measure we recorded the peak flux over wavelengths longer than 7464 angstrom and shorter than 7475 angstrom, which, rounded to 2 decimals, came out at 4.54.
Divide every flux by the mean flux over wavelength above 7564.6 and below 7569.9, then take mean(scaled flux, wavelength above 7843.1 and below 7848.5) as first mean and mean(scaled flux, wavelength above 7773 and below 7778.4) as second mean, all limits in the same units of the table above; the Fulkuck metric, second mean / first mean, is 1.10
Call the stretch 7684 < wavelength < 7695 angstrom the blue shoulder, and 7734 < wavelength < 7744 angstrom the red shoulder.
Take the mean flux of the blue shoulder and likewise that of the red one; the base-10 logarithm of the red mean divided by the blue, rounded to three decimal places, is 0.013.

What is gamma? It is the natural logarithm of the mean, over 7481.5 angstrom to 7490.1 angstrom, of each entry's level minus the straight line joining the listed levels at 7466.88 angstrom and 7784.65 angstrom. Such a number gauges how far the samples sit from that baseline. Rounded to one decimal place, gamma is -1.6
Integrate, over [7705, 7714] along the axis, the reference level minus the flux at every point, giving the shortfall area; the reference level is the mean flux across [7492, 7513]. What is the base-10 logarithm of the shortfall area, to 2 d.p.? 0.54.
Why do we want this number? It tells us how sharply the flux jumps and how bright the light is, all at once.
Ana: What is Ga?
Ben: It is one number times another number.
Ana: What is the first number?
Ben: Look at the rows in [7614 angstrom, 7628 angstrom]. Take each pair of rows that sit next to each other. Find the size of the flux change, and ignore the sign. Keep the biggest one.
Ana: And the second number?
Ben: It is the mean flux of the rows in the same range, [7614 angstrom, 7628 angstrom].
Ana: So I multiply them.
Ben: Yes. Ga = 2.7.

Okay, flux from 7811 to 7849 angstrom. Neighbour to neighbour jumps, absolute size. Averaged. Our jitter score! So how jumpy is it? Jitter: 0.162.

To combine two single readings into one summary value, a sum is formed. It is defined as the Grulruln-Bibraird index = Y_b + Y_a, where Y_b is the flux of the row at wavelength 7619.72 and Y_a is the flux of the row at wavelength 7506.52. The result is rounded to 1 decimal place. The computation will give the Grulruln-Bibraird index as 9.8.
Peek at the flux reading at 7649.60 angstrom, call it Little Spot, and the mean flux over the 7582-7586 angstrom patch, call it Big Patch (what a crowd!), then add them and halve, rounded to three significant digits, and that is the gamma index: 4.10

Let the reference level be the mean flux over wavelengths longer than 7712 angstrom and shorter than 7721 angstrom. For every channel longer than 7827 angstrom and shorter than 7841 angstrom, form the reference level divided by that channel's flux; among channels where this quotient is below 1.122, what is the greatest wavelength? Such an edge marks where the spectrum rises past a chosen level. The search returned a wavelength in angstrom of 7840.41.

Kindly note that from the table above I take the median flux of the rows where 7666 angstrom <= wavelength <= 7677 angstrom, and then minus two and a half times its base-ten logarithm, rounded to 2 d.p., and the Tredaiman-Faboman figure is -1.62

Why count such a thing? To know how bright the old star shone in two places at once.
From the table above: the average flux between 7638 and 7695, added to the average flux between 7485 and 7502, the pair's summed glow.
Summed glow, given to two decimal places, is 8.90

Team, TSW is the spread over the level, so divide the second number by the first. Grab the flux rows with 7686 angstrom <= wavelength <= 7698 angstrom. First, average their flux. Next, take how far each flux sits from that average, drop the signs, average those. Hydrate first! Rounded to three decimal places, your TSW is 0.036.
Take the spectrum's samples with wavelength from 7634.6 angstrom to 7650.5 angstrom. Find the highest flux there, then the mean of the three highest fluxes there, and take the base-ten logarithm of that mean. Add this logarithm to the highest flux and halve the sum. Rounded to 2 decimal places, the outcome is 2.59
